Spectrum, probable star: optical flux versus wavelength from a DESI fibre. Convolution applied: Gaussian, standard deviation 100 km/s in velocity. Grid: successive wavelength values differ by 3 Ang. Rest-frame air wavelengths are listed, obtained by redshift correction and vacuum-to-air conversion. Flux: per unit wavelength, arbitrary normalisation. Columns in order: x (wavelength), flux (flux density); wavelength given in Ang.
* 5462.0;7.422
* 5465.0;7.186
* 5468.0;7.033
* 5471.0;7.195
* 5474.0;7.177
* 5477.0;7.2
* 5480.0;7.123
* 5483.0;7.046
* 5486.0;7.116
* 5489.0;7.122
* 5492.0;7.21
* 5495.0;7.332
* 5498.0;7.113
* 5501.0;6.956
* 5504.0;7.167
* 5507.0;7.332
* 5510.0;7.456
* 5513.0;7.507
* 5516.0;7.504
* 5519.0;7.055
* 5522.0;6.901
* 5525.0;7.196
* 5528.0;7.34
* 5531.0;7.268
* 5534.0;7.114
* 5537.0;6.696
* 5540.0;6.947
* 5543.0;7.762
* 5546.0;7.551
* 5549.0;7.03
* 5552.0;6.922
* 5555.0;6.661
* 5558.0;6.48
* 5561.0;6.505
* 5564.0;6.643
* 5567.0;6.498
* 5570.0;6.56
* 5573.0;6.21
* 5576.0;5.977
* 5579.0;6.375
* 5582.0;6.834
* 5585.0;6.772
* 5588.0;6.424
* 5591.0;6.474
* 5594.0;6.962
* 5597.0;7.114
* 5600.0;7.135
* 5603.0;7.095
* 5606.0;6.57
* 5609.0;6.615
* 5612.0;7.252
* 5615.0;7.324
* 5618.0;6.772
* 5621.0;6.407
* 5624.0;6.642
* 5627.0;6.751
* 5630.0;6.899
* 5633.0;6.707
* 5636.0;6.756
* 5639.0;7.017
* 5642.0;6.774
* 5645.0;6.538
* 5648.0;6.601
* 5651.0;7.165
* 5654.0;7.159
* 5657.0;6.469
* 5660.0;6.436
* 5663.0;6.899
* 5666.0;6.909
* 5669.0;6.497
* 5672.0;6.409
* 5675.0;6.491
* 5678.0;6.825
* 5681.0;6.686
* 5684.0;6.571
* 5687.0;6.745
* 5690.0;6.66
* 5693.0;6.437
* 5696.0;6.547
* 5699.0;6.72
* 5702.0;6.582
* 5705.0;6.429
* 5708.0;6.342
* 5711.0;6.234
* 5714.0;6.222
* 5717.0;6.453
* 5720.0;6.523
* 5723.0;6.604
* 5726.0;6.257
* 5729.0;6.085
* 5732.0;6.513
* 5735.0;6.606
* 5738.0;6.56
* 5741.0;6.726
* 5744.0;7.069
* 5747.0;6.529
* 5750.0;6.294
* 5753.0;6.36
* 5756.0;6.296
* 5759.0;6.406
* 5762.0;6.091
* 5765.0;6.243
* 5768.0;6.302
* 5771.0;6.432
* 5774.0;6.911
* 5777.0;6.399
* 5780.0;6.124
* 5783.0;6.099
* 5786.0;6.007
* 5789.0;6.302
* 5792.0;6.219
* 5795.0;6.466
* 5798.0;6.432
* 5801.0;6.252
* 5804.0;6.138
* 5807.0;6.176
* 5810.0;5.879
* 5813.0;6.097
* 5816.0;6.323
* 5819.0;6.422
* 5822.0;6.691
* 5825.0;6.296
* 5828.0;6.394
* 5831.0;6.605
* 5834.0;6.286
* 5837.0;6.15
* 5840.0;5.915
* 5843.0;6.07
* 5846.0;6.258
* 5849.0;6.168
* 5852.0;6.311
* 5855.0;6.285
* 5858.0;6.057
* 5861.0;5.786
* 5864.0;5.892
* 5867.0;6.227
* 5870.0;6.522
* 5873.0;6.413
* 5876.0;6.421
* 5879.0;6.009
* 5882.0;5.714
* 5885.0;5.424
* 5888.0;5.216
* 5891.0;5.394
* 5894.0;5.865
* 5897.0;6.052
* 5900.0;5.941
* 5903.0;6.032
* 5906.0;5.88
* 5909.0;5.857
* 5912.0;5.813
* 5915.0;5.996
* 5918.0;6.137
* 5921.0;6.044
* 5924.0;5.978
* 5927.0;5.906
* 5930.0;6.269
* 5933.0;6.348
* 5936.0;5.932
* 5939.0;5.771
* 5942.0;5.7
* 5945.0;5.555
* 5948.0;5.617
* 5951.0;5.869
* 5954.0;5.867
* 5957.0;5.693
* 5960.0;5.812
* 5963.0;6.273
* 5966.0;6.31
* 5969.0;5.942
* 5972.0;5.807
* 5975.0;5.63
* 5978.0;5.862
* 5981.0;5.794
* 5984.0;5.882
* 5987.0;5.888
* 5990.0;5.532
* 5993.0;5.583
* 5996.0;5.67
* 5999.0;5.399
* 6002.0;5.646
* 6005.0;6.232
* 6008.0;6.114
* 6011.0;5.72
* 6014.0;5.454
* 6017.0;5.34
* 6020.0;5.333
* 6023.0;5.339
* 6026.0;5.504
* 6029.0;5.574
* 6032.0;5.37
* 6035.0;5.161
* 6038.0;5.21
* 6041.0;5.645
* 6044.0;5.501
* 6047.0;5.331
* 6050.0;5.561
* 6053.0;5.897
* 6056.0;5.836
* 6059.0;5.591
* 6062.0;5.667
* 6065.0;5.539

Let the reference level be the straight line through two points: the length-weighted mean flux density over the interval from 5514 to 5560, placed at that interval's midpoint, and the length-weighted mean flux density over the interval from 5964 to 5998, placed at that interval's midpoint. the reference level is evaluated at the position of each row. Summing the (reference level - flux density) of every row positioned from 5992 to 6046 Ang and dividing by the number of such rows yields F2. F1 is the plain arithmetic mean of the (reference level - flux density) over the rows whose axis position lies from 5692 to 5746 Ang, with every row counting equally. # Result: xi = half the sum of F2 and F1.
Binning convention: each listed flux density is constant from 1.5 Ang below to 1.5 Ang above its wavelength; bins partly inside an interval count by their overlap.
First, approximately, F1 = 0.07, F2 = 0.16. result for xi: 0.12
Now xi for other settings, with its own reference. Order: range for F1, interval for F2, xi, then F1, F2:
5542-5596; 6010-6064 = 0.22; 0.30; 0.15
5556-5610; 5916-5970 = 0.15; 0.33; -0.03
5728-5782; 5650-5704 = 0.02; 0.02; 0.01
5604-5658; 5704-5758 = 0.05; 0.02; 0.08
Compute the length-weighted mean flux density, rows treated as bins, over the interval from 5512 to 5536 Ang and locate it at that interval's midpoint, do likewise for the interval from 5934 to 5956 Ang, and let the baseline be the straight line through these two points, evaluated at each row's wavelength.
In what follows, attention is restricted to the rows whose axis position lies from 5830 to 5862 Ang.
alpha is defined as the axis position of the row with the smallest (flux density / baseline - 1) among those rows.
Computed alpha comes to 5861.0 Ang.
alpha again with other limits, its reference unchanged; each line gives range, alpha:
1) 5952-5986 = 5975.0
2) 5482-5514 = 5501.0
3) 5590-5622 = 5591.0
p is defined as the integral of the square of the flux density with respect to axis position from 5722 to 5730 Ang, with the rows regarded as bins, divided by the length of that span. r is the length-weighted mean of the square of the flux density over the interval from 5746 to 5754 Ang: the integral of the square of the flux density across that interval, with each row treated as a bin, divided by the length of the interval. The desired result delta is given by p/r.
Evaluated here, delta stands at 0.98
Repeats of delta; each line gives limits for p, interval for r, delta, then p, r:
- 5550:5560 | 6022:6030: 1.50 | 45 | 30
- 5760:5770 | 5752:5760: 0.96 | 39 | 40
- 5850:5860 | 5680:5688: 0.86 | 38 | 44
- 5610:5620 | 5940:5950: 1.57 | 50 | 32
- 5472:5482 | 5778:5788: 1.38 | 51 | 37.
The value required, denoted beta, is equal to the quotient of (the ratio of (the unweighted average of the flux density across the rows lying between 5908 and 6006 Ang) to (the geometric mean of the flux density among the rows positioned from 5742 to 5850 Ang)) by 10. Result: 0.093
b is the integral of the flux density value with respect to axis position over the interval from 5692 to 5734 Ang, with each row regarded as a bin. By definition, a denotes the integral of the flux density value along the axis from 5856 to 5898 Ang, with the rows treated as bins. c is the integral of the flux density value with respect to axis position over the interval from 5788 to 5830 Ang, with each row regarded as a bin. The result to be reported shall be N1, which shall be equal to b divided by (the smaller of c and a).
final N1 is 1.08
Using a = 249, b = 270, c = 264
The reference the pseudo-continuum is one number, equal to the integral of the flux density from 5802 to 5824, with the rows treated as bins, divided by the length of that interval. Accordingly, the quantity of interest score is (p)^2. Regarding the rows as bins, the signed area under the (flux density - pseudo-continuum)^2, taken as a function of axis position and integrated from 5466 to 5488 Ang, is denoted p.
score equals 294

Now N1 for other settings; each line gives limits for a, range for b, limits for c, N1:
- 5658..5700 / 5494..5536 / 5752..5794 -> 1.15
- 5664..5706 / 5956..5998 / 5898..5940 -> 0.97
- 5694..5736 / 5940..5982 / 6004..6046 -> 1.06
